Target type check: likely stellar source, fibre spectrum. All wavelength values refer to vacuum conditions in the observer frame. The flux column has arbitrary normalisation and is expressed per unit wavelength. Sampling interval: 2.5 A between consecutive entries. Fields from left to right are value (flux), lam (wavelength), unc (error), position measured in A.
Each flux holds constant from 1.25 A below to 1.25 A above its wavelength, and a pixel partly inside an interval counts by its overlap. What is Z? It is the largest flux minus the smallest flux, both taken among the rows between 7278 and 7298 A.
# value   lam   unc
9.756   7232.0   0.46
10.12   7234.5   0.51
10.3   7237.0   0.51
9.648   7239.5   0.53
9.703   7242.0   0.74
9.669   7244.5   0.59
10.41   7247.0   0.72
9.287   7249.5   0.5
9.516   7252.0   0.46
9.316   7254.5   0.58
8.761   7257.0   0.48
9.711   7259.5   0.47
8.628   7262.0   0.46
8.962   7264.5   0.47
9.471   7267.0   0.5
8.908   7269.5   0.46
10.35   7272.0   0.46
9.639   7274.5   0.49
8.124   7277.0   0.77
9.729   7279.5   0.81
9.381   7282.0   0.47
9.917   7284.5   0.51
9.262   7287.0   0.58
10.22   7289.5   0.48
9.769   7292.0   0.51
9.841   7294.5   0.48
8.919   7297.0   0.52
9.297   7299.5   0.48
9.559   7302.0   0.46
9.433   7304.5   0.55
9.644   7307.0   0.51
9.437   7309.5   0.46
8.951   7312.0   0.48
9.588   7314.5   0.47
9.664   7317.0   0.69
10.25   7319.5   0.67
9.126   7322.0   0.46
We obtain 1.3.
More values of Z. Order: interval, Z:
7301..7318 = 0.7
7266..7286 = 2.2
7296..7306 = 0.6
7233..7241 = 0.7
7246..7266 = 1.8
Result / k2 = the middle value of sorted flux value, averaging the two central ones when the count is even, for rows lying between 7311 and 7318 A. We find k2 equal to 9.59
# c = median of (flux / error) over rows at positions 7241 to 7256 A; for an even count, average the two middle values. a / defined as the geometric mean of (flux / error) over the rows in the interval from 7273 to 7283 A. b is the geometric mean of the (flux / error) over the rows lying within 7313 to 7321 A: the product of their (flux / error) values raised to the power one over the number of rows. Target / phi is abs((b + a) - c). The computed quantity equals 15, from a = 14.9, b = 16.4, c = 16.2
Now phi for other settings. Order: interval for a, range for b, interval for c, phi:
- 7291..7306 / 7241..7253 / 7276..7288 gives 19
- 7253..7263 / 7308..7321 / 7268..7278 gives 16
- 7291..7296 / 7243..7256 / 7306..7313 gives 18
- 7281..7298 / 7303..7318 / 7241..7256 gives 21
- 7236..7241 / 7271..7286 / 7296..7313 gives 17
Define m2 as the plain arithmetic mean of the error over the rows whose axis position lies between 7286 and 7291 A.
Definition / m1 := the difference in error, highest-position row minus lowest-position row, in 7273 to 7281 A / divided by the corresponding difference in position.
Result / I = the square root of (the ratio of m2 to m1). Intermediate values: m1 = 0.064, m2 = 0.530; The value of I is 3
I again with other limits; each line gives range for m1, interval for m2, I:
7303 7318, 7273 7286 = 7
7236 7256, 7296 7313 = 11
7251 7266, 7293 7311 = 25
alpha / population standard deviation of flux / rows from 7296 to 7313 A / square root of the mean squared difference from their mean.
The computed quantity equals 0.26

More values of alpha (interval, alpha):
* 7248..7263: 0.39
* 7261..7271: 0.30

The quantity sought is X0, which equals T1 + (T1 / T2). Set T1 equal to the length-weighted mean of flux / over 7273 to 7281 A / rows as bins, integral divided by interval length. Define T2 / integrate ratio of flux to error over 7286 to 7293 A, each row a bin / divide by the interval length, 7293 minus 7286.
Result 9.7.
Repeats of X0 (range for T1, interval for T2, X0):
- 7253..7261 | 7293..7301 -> 9.7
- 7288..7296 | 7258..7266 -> 10.4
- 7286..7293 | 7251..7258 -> 10.3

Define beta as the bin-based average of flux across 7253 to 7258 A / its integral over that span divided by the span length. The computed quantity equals 9.1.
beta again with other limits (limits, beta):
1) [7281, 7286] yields 9.6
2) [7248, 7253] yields 9.4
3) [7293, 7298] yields 9.4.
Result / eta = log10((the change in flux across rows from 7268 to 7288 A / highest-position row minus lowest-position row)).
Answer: -0.45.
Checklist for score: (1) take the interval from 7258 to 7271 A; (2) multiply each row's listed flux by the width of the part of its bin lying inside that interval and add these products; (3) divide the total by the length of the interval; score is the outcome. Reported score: 9.2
